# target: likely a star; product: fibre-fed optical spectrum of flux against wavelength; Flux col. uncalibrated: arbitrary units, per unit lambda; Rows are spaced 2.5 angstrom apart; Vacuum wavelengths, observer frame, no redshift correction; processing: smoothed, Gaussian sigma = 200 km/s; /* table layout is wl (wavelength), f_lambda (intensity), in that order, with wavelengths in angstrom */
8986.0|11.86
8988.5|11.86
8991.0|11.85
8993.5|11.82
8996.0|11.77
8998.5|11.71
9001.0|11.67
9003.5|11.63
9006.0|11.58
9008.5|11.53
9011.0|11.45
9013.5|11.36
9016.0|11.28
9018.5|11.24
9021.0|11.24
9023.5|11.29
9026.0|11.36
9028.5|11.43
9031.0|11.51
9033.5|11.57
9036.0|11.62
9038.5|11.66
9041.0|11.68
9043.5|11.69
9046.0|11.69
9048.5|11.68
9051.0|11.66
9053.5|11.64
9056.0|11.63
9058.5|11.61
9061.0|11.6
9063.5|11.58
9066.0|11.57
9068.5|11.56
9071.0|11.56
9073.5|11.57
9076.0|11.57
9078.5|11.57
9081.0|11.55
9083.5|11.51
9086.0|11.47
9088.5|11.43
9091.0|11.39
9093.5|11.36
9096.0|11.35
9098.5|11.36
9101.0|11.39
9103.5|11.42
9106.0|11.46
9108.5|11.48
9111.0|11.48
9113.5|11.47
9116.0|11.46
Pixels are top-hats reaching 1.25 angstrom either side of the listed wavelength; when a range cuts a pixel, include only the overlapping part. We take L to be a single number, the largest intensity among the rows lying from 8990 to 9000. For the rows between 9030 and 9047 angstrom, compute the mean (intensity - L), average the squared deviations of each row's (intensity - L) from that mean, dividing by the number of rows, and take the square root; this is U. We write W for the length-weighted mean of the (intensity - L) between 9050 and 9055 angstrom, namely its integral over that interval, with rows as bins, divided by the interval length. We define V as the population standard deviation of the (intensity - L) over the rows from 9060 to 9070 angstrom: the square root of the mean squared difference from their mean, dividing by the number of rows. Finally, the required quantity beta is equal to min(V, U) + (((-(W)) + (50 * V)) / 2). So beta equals 0.49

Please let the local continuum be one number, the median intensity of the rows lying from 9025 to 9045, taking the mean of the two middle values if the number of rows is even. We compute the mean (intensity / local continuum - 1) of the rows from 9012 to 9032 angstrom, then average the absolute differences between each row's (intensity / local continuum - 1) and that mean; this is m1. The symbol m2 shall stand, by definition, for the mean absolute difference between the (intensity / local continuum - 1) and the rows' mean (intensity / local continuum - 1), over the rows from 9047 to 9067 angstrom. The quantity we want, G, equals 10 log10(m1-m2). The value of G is -24.1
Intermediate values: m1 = 0.007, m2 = 0.0027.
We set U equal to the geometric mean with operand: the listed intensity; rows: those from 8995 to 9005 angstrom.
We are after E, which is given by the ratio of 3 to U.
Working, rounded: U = 11.7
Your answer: 0.257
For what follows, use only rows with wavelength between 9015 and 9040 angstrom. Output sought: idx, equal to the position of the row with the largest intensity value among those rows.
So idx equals 9038.5 angstrom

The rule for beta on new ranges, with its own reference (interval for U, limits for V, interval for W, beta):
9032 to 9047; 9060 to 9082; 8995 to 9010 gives 0.45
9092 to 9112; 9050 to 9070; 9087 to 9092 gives 1.08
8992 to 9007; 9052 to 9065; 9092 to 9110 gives 0.78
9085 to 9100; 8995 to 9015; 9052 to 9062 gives 3.36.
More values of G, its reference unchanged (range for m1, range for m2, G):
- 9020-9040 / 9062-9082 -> -19.8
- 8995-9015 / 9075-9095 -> -24.8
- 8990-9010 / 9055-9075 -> -22.1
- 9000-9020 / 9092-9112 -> -21.2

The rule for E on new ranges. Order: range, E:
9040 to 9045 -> 0.257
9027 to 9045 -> 0.259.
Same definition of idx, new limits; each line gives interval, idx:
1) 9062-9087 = 9063.5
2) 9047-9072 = 9048.5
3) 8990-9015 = 8991.0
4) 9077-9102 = 9078.5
